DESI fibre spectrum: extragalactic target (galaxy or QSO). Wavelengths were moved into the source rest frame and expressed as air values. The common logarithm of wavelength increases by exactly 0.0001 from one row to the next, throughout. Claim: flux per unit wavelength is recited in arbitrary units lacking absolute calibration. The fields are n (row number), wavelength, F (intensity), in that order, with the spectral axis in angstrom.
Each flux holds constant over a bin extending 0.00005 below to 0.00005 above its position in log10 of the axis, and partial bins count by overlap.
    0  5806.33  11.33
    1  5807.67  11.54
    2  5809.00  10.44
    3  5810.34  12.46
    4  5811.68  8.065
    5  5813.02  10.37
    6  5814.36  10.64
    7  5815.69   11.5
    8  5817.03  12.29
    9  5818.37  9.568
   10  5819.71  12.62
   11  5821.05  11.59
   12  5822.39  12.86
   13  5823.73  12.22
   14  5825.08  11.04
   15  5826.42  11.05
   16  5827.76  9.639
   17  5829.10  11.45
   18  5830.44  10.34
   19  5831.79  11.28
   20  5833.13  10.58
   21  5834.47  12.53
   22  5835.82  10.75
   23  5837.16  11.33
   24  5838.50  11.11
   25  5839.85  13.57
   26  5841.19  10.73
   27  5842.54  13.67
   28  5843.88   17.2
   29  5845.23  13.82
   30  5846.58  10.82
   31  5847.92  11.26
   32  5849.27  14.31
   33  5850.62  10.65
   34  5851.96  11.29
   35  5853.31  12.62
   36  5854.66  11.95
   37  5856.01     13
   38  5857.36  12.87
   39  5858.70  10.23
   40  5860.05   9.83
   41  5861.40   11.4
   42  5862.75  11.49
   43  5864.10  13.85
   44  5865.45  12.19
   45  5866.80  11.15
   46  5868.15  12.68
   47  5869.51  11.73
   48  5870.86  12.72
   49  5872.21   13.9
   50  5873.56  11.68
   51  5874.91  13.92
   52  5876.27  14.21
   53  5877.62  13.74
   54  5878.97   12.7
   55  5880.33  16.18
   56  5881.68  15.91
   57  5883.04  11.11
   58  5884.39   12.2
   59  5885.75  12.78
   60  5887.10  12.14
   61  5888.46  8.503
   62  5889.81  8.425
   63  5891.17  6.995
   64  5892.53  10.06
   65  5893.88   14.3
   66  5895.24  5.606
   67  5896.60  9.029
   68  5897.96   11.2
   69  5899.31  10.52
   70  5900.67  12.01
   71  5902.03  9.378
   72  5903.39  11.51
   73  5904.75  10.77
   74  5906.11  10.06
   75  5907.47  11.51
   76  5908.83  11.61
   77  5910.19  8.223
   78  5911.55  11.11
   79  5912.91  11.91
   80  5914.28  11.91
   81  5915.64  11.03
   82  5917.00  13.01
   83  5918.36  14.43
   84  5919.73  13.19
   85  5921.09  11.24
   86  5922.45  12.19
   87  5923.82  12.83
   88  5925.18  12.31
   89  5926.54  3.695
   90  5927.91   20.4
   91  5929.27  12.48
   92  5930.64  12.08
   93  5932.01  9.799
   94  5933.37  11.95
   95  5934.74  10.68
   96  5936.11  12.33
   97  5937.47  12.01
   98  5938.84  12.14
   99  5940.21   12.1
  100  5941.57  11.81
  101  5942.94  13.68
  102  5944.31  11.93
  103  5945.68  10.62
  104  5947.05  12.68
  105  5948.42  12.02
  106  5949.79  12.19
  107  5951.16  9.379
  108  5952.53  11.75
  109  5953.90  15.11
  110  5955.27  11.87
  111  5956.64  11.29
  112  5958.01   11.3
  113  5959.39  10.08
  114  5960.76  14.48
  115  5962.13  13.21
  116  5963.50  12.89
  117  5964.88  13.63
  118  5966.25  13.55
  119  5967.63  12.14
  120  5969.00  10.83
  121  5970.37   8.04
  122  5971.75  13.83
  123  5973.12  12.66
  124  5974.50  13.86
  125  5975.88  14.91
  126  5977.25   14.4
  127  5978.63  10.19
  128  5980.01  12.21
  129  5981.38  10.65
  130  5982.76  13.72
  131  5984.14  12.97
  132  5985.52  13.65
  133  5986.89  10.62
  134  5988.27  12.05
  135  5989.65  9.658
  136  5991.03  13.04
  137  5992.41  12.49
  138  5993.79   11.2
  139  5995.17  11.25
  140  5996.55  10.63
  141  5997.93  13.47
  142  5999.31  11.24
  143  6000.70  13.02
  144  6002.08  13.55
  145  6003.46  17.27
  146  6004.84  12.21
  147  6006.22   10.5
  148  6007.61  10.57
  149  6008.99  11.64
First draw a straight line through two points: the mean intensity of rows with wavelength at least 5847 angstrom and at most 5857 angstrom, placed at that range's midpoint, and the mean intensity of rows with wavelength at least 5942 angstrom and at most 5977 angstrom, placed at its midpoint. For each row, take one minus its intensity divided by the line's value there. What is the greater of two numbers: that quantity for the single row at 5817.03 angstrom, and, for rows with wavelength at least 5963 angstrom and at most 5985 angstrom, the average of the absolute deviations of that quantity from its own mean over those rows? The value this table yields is 0.11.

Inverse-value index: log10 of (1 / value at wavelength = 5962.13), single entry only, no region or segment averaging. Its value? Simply -1.12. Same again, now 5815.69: -1.06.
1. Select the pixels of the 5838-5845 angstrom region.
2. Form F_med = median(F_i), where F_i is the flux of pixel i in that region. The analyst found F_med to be 13.6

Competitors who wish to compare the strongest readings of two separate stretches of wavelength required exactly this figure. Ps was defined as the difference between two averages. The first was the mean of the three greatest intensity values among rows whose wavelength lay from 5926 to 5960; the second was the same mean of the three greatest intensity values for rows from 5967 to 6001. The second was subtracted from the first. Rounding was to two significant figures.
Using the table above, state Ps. 2.0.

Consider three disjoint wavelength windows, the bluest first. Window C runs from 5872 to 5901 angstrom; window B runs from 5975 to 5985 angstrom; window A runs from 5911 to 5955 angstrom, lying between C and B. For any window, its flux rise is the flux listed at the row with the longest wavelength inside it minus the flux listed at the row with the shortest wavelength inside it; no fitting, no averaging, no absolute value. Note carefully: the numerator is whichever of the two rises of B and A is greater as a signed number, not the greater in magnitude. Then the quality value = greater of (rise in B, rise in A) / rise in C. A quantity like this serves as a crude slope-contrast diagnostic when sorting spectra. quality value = -2.1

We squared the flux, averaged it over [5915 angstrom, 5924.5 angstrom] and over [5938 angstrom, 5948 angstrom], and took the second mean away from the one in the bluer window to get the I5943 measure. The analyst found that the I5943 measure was 11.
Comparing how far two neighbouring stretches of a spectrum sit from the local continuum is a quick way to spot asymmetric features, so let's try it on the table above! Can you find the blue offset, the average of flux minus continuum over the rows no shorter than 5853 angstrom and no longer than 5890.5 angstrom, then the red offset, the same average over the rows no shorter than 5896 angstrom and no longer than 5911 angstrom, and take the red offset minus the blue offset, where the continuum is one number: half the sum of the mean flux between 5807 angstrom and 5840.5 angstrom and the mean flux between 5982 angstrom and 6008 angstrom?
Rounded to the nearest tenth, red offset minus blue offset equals -1.8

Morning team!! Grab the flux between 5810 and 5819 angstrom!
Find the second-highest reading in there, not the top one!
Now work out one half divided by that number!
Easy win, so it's 0.041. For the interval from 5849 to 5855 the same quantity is 0.040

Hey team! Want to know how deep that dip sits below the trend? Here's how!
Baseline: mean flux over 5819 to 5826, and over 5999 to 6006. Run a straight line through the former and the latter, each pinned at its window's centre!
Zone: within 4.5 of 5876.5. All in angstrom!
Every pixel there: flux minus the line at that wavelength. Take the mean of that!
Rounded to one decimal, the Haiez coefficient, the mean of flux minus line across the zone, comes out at 1.3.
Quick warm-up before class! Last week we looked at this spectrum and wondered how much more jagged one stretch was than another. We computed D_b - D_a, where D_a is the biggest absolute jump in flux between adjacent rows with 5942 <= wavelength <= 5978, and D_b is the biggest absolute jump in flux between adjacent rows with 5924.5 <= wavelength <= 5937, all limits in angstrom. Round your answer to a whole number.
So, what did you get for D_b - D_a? 11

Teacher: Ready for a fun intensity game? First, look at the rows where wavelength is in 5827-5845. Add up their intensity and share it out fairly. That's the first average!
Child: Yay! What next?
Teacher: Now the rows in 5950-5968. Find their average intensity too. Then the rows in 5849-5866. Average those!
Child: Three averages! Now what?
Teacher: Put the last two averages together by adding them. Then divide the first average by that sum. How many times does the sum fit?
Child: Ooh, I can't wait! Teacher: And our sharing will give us 0.49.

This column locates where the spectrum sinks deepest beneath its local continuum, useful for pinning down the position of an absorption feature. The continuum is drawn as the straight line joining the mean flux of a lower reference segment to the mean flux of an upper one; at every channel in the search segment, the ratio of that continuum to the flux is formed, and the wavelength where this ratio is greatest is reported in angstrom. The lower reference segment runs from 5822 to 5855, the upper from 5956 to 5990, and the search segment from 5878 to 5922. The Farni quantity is 5895.24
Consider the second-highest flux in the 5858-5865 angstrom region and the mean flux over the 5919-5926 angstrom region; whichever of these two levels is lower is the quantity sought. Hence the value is 11.5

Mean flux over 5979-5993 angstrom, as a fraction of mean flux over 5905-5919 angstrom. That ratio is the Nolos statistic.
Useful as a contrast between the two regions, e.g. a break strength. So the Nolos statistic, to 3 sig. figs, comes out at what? 1.05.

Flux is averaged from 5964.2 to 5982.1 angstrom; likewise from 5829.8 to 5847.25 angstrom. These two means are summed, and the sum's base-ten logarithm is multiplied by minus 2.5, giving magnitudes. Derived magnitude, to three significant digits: -3.47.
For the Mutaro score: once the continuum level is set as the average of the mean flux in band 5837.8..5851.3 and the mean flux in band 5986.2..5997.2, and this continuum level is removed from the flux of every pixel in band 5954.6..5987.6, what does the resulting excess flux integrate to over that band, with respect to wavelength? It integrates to 11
